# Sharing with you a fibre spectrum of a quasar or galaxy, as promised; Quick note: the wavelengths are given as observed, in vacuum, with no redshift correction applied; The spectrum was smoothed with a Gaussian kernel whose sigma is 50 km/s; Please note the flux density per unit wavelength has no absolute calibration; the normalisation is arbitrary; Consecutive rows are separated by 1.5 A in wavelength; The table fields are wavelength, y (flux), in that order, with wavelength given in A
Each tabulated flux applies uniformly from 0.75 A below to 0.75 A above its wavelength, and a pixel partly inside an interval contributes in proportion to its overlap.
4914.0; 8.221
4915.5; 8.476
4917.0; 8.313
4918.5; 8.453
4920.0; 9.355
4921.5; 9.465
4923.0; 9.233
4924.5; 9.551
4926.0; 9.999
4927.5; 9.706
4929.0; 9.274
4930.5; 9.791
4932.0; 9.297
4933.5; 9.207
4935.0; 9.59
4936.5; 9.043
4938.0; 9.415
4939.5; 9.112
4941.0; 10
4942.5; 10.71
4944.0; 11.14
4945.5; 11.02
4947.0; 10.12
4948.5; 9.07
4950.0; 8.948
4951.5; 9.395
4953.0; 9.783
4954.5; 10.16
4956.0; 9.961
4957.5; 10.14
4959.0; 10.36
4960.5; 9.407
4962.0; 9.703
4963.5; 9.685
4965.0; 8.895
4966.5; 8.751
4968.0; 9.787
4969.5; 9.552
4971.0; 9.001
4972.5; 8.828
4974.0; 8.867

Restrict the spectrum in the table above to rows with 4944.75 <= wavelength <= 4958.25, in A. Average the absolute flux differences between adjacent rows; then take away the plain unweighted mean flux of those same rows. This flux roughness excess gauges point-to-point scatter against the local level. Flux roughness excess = -9.39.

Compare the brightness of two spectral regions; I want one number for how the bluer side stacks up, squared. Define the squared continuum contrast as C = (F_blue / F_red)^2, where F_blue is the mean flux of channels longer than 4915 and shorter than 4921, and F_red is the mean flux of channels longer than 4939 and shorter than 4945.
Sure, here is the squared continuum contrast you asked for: 0.71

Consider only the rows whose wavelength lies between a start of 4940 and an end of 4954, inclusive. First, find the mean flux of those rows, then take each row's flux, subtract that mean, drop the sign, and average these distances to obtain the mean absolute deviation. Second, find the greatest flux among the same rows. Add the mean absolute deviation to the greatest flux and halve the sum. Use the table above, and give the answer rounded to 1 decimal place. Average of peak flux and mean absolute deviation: 5.9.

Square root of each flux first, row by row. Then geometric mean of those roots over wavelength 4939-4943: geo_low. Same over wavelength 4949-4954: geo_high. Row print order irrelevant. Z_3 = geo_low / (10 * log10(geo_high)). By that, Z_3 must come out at 0.648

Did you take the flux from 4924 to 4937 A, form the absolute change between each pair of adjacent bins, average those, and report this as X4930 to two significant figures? 0.40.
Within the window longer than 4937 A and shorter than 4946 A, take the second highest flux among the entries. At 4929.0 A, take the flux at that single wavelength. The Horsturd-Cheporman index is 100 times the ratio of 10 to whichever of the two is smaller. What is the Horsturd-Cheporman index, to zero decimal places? 108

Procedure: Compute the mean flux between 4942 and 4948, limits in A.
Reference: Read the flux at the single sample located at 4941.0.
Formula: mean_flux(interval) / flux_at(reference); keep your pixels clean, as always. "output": 1.07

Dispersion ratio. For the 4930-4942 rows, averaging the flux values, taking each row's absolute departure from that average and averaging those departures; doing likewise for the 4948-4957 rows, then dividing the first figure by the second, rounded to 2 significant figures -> 0.65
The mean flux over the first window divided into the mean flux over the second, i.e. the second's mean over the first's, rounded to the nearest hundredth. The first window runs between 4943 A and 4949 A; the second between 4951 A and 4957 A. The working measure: 0.95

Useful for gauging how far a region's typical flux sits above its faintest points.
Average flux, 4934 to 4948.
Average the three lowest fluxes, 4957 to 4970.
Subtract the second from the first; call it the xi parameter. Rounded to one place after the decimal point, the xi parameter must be 1.0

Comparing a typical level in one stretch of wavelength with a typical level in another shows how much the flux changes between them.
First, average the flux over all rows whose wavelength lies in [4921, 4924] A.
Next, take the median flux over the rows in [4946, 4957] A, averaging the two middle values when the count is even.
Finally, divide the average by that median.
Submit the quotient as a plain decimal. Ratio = 0.96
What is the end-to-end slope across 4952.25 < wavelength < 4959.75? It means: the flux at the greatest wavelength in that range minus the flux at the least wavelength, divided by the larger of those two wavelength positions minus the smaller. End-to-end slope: 0.10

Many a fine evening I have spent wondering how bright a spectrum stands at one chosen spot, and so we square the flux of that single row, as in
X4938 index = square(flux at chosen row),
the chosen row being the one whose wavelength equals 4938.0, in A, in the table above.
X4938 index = 89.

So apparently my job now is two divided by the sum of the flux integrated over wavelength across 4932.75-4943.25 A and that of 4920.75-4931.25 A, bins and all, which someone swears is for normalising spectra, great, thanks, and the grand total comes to 0.0099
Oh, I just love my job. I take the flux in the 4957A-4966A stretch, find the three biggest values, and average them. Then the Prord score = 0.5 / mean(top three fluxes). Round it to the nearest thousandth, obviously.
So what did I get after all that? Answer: 0.050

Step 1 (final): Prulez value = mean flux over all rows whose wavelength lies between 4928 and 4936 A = 9.43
